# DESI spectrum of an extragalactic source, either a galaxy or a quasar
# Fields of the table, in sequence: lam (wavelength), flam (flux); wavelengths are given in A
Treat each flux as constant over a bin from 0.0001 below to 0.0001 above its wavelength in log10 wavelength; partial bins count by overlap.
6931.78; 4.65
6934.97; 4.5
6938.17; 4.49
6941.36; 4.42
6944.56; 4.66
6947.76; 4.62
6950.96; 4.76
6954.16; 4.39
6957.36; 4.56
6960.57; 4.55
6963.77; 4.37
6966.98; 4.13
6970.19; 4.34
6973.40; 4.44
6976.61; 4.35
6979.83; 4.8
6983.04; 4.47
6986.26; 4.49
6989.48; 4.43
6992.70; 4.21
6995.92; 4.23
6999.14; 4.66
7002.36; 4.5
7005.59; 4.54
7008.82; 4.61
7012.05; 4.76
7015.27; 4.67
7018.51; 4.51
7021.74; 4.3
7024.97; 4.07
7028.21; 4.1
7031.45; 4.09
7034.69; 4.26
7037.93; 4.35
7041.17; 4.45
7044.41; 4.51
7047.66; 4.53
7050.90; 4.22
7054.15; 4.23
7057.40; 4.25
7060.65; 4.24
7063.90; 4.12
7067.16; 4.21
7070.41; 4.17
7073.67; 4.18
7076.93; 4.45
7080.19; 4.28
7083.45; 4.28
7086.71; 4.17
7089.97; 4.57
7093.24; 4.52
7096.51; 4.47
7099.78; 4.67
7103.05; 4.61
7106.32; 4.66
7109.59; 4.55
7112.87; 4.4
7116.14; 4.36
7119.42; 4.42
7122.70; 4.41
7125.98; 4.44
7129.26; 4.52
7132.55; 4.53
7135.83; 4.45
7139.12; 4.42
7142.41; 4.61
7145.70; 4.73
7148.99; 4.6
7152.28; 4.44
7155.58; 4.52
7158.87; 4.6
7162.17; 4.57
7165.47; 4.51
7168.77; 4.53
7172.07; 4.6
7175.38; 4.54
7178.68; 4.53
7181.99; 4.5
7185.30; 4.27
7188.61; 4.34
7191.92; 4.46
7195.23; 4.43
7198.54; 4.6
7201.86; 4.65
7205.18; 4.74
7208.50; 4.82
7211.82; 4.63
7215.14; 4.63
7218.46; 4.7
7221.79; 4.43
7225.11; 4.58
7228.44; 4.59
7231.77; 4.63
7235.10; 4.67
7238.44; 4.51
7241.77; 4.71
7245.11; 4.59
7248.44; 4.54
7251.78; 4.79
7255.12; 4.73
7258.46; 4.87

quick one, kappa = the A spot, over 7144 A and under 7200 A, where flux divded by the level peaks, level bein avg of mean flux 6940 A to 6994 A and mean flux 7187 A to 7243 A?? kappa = 7145.70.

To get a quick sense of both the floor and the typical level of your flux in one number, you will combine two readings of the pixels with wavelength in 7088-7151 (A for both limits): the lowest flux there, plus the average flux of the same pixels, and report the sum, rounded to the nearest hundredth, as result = 8.88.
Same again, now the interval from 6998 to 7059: 8.47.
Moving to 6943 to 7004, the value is 8.60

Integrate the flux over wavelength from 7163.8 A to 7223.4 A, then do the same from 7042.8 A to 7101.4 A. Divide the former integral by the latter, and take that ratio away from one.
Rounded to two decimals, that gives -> -0.07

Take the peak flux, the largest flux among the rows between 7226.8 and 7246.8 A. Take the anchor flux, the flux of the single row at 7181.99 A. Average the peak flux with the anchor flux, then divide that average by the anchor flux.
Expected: 1.02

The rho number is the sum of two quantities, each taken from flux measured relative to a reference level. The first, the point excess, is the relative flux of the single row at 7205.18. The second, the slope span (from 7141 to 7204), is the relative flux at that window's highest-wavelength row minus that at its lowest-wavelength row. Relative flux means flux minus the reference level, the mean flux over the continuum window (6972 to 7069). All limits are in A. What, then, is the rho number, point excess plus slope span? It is 0.39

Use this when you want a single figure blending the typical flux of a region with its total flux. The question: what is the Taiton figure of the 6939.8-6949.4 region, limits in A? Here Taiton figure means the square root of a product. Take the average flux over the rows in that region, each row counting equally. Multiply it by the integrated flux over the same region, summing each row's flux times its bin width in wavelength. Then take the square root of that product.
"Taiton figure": 14.1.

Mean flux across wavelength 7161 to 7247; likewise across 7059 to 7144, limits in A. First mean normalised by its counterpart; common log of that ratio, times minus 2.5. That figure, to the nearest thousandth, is -0.038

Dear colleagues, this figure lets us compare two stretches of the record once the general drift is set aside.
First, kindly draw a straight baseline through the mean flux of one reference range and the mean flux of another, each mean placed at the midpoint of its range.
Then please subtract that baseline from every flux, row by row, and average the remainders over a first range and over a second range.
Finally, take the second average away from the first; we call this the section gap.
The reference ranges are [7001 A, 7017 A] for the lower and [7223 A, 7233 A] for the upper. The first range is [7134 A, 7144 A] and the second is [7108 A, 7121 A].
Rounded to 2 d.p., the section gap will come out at 0.06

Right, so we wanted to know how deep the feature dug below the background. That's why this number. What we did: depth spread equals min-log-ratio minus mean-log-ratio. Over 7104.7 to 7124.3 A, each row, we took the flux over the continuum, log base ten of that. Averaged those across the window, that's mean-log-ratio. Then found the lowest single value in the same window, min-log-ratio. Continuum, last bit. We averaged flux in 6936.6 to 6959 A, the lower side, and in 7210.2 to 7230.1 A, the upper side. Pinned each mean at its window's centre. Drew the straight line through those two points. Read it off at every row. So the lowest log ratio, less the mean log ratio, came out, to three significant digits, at -0.0104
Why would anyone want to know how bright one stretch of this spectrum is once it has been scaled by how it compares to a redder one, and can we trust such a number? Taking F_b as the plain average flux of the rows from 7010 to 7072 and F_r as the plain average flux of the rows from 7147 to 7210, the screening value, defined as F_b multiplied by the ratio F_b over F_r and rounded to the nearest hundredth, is 4.11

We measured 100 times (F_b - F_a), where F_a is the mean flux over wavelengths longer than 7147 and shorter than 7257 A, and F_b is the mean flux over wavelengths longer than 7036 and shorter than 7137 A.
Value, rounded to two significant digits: -18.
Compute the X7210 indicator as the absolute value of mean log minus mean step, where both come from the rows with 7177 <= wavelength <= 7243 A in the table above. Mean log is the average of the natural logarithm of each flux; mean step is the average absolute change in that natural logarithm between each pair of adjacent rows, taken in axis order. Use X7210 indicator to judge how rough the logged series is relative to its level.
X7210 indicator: 1.50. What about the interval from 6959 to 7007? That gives 1.45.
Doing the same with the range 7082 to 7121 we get 1.47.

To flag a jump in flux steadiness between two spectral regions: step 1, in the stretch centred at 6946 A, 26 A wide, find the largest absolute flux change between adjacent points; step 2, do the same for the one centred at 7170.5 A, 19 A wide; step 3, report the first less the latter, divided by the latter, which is 4.3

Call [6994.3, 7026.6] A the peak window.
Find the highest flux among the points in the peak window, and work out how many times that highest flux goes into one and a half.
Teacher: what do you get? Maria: 0.315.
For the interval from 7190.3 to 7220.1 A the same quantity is 0.311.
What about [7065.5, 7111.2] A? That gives 0.321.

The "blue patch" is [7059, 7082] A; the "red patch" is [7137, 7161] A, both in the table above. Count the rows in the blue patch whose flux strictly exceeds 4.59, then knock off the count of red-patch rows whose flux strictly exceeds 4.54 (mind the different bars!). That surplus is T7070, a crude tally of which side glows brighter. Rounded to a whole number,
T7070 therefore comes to -4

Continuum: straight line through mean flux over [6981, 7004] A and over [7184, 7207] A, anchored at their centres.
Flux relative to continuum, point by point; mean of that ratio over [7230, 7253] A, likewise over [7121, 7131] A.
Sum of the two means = 2.02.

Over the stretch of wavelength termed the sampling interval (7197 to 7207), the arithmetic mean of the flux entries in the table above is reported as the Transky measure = 4.66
